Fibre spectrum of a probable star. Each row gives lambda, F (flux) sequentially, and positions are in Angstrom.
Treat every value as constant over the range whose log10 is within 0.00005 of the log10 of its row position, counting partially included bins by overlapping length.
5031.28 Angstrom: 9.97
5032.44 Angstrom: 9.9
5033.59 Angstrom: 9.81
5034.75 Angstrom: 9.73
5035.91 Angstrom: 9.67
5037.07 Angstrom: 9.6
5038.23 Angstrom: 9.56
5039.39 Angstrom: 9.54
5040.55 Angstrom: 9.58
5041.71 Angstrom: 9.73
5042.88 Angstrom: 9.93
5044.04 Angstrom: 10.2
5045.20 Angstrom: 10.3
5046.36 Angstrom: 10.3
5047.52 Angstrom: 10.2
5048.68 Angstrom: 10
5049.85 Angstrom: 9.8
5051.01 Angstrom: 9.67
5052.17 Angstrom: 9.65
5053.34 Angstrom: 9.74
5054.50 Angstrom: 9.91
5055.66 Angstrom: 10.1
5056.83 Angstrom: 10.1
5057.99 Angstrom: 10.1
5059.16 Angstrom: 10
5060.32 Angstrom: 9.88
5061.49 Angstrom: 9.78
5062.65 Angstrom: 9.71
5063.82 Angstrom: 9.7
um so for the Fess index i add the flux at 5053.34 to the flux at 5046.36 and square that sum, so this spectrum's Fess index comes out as 402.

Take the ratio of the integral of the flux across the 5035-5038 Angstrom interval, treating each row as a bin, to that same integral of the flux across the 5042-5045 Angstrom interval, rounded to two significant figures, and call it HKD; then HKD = 0.96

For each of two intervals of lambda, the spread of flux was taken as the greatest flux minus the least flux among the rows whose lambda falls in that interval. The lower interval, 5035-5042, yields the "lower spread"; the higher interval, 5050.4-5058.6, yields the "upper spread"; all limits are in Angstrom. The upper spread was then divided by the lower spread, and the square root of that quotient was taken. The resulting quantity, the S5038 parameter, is 1.5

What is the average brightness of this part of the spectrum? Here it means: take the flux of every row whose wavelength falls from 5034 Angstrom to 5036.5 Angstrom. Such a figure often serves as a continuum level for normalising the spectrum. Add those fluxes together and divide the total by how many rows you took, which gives 9.7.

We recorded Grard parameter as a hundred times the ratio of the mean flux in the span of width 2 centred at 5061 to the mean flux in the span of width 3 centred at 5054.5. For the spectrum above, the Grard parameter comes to 99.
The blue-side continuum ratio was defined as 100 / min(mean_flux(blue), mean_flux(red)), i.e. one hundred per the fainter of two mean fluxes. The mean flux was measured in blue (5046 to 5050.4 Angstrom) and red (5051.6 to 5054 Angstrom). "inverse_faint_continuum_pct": 10.3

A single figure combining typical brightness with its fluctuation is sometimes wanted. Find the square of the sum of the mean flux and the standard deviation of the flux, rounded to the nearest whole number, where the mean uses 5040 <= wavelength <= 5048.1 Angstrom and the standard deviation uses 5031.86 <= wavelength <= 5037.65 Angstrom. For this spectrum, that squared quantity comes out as 103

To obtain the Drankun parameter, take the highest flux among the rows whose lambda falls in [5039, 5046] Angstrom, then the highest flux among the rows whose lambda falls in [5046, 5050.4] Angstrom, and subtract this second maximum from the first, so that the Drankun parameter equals 0.00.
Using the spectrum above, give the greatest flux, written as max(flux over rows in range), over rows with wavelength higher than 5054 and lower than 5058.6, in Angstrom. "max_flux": 10.1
